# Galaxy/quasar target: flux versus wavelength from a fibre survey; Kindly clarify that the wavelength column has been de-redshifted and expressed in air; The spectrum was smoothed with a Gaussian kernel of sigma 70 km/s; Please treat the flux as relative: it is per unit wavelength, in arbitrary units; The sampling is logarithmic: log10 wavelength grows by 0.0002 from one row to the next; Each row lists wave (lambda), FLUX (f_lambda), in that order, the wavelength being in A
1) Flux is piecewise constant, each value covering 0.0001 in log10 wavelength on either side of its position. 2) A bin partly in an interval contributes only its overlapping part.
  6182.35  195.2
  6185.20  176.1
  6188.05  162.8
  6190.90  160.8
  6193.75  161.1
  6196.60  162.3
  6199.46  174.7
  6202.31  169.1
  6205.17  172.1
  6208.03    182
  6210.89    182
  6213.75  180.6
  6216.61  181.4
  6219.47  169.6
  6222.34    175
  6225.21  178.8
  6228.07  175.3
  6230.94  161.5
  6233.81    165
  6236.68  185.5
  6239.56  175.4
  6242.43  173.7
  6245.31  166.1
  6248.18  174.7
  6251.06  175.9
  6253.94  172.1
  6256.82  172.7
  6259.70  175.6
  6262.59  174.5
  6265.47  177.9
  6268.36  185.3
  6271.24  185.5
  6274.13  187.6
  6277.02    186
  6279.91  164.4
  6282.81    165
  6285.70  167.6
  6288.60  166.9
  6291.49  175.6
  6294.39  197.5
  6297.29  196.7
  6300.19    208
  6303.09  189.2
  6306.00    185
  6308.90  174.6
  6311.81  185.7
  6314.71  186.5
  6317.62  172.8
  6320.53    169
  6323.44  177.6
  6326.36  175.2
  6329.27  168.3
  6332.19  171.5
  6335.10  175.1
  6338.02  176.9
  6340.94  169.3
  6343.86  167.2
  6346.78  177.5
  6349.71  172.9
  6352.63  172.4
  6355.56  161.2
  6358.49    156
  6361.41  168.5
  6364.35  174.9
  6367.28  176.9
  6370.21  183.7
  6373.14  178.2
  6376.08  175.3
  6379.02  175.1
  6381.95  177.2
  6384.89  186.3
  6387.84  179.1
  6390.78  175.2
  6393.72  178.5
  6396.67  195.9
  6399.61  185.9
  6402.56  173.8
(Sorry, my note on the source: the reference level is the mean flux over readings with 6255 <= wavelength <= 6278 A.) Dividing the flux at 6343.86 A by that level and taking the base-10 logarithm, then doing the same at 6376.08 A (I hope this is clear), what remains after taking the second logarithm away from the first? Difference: -0.021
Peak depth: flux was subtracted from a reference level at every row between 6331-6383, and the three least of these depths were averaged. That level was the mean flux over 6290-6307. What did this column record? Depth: 12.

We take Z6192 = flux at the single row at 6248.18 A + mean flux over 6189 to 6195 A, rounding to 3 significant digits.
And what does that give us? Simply 336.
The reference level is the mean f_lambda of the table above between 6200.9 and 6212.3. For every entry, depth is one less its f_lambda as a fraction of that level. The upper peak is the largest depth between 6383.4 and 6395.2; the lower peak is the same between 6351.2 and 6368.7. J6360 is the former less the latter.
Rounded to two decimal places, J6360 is -0.11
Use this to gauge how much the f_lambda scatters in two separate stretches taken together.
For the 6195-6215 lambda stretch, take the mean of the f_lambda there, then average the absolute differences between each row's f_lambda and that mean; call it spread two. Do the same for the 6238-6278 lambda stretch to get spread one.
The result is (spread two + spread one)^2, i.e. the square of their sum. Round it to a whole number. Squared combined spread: 120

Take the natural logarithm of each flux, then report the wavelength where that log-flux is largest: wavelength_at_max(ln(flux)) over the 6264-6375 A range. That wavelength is 6300.19 A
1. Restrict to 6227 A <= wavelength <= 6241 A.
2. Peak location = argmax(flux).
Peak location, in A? 6236.68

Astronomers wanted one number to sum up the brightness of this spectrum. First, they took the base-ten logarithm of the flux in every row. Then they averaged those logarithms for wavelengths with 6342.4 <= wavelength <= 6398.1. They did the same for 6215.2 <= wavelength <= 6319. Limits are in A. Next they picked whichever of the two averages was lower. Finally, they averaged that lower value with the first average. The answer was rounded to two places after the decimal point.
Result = 2.24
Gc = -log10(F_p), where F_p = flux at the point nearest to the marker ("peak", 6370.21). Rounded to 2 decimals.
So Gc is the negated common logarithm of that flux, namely -2.26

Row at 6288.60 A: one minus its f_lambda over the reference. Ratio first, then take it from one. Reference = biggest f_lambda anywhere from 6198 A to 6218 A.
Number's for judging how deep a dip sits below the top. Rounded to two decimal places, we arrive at 0.08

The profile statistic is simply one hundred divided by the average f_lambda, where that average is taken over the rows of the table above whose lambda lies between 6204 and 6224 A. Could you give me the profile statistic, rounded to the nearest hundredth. 0.56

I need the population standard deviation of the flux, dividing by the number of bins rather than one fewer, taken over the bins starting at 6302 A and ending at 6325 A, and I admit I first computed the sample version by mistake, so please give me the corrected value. 7.0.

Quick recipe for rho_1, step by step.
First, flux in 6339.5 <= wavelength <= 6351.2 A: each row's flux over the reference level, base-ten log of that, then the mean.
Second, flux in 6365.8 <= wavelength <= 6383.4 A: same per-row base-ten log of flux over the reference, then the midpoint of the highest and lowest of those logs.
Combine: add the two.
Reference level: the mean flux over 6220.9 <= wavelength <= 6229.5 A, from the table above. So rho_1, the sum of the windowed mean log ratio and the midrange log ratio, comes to -0.004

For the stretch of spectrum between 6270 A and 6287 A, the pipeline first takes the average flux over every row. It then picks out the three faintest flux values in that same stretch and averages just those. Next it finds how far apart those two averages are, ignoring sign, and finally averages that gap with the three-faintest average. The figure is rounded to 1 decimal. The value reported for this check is 88.0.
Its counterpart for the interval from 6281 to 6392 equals 88.3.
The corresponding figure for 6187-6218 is 85.9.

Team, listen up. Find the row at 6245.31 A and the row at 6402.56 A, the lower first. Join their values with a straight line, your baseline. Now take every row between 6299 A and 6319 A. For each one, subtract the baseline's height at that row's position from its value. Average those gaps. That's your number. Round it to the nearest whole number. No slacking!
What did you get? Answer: 17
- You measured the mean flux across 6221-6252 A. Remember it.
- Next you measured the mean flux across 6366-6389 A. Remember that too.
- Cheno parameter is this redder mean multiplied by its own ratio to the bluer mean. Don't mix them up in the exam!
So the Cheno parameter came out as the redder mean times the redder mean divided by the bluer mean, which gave 185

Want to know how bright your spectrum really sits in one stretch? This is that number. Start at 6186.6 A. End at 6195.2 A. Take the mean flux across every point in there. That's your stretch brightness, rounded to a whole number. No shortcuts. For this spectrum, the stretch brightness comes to 162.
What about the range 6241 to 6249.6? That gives 172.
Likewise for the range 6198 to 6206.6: 172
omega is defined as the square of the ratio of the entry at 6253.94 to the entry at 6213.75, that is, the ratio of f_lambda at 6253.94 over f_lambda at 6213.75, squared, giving 0.91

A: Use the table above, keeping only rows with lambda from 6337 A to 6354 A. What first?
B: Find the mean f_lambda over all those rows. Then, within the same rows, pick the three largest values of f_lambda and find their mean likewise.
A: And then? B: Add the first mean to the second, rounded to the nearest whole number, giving 348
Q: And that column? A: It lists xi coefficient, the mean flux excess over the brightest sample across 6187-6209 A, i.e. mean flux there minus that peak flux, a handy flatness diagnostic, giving -14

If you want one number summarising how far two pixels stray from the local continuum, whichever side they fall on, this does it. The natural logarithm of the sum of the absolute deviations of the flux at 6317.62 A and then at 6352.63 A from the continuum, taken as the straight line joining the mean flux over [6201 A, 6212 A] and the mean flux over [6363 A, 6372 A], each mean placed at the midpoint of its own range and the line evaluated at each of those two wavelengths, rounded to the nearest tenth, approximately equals 2.4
